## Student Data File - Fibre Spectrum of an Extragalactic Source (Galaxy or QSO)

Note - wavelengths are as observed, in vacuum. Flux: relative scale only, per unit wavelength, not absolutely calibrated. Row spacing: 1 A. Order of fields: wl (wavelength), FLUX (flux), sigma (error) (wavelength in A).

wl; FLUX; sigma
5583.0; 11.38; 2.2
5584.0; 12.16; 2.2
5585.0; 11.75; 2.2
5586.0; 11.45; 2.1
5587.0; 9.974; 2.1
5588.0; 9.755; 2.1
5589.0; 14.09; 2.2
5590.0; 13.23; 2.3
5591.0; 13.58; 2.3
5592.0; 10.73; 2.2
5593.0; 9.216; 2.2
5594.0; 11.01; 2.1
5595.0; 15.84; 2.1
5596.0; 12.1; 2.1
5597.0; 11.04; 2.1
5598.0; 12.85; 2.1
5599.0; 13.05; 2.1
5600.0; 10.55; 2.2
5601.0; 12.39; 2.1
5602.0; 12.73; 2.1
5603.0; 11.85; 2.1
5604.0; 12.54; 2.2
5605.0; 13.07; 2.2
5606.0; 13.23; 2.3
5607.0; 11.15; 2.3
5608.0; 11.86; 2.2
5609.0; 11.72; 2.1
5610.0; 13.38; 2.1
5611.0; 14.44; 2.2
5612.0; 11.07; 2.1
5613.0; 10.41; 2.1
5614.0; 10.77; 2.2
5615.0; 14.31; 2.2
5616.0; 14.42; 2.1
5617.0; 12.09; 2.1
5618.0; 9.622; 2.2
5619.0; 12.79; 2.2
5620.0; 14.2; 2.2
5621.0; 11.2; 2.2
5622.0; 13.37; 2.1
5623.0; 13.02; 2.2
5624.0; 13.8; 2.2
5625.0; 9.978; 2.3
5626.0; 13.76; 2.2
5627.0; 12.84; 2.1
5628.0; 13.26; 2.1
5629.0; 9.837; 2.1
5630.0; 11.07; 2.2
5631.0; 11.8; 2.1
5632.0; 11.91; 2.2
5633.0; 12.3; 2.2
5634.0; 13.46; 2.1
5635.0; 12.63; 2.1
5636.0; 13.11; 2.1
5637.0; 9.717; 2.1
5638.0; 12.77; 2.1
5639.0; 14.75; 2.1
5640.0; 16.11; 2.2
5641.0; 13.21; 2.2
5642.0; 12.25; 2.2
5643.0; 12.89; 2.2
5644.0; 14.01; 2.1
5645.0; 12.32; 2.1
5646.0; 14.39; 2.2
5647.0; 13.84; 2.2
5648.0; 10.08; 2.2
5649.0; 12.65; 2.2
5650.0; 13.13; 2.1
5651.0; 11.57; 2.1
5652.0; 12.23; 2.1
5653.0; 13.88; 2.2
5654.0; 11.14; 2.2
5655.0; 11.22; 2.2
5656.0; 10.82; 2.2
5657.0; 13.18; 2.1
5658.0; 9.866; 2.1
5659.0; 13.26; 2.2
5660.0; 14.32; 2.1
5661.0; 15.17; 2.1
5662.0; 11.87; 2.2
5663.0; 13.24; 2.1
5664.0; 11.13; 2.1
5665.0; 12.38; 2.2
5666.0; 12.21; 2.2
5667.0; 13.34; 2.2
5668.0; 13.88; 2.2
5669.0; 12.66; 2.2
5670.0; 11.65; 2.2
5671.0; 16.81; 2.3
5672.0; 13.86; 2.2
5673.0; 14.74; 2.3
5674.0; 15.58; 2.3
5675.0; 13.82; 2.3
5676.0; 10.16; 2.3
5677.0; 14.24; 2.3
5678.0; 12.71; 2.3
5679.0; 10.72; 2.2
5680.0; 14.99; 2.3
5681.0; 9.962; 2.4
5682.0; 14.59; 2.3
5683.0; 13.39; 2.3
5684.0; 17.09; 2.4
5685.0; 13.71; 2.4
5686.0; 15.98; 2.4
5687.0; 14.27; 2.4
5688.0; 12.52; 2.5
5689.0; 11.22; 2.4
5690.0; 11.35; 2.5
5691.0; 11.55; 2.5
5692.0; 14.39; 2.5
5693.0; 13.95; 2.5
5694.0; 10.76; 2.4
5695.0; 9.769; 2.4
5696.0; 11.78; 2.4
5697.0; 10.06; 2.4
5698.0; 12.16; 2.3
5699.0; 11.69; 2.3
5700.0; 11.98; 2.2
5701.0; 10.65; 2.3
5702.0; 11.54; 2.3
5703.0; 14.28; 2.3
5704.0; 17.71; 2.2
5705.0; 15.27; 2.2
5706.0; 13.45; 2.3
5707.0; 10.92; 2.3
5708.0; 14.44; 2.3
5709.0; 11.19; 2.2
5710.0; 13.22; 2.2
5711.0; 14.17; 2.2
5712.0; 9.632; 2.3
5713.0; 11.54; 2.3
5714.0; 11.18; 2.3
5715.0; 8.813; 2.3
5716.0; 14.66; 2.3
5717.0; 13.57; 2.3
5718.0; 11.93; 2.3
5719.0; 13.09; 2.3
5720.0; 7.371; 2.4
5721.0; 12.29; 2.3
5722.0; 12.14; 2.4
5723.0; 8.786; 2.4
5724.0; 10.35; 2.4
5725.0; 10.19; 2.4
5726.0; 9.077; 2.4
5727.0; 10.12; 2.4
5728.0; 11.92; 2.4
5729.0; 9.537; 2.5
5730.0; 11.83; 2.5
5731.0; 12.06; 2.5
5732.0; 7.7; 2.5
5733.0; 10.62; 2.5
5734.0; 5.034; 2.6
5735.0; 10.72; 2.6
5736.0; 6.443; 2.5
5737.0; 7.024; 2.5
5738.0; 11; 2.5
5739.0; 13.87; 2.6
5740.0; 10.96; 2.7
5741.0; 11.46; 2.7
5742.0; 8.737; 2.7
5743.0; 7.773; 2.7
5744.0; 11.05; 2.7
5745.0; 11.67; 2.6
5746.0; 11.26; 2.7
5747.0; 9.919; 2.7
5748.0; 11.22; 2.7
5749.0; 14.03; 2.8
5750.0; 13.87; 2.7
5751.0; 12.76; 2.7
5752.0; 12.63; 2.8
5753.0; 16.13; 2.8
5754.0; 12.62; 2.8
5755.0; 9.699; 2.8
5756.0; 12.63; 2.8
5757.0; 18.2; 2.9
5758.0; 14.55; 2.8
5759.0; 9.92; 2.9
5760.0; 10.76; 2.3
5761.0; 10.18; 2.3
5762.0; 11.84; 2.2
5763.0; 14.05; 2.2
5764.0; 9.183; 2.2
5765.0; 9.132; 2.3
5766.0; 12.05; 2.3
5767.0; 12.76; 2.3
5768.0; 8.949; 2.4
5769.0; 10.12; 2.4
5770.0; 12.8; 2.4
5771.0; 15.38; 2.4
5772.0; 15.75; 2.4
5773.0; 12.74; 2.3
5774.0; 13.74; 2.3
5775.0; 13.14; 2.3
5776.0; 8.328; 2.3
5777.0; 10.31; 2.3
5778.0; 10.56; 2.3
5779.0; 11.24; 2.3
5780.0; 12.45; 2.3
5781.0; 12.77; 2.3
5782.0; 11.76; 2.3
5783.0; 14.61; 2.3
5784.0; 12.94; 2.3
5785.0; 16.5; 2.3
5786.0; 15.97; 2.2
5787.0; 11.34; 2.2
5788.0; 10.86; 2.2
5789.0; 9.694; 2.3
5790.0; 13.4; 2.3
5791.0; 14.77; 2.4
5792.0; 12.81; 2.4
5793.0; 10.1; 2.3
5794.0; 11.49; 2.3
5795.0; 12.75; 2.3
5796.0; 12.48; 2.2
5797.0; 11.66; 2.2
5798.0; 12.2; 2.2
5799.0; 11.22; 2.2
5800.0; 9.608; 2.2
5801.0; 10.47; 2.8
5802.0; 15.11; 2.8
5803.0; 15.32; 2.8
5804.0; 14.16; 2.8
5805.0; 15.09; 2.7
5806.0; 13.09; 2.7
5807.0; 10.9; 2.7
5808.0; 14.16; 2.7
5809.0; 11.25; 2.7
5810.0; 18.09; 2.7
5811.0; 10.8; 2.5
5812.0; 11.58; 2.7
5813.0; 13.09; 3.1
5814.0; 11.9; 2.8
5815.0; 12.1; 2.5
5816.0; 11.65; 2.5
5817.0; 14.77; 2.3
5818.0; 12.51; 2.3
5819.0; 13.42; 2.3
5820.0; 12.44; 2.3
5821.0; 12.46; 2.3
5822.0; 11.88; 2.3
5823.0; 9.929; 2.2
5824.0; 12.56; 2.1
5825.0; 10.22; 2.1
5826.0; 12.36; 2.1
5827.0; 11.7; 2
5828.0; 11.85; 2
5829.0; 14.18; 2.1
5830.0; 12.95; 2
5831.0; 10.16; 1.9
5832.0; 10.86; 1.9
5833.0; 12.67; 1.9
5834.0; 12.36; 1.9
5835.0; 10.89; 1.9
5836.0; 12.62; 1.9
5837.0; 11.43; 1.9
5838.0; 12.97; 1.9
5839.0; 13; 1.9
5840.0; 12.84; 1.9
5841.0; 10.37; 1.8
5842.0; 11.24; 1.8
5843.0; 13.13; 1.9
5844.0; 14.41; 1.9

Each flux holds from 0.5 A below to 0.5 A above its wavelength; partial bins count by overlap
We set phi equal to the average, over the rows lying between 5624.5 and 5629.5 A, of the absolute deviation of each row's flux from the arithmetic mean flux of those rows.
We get 1.6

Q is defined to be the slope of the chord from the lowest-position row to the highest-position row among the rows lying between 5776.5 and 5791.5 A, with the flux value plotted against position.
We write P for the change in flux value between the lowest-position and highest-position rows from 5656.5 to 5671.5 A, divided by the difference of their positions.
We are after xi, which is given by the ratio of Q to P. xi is 1.2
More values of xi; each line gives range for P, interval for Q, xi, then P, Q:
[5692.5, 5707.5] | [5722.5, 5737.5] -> 0.6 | -0.22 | -0.13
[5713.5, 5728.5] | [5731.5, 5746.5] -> 4.8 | 0.05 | 0.25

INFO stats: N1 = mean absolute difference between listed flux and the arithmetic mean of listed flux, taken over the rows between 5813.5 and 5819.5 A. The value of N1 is 0.9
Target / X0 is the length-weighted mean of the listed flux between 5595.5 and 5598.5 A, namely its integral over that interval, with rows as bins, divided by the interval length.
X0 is 12.0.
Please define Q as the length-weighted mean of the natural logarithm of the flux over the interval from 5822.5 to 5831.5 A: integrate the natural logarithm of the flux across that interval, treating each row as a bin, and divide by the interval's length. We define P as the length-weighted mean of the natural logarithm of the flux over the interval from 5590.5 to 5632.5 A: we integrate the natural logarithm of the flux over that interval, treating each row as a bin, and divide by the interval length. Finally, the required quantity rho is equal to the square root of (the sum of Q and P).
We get 2.23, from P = 2.50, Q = 2.46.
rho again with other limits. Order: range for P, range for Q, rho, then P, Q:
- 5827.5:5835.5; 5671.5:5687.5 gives 2.26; 2.48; 2.61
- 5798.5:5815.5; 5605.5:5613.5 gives 2.24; 2.54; 2.49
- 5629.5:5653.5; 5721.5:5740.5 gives 2.19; 2.54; 2.27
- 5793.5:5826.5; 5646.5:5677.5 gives 2.25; 2.52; 2.54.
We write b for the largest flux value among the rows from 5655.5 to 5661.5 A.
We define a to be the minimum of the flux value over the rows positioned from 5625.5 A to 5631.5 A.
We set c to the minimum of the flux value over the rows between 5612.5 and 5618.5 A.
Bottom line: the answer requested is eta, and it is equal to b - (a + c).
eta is -4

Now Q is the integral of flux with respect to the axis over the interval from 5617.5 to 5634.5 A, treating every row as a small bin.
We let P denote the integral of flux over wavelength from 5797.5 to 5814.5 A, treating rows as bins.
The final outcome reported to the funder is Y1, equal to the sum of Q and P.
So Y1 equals 426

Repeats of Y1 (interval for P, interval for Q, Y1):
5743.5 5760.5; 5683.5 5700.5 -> 427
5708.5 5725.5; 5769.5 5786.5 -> 415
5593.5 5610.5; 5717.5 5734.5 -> 384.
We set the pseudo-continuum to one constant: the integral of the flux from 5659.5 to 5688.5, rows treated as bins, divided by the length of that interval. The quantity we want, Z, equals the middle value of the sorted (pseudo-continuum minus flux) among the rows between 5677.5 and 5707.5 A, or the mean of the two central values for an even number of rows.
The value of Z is 1.1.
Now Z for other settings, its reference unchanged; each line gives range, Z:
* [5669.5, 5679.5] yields -0.4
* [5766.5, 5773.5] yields 0.7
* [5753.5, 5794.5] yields 1.0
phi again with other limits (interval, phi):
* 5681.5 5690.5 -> 1.5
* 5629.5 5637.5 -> 0.9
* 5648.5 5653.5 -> 0.7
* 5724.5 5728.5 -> 0.8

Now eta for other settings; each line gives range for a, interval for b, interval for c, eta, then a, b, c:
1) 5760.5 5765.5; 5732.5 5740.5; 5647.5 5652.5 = -5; 9.132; 13.87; 10.08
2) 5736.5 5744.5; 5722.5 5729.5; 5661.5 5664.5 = -6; 7.024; 11.92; 11.13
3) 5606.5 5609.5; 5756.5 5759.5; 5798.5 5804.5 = -3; 11.15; 18.2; 9.608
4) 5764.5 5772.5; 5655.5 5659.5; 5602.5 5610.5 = -7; 8.949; 13.26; 11.15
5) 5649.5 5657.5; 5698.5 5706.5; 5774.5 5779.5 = -1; 10.82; 17.71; 8.328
